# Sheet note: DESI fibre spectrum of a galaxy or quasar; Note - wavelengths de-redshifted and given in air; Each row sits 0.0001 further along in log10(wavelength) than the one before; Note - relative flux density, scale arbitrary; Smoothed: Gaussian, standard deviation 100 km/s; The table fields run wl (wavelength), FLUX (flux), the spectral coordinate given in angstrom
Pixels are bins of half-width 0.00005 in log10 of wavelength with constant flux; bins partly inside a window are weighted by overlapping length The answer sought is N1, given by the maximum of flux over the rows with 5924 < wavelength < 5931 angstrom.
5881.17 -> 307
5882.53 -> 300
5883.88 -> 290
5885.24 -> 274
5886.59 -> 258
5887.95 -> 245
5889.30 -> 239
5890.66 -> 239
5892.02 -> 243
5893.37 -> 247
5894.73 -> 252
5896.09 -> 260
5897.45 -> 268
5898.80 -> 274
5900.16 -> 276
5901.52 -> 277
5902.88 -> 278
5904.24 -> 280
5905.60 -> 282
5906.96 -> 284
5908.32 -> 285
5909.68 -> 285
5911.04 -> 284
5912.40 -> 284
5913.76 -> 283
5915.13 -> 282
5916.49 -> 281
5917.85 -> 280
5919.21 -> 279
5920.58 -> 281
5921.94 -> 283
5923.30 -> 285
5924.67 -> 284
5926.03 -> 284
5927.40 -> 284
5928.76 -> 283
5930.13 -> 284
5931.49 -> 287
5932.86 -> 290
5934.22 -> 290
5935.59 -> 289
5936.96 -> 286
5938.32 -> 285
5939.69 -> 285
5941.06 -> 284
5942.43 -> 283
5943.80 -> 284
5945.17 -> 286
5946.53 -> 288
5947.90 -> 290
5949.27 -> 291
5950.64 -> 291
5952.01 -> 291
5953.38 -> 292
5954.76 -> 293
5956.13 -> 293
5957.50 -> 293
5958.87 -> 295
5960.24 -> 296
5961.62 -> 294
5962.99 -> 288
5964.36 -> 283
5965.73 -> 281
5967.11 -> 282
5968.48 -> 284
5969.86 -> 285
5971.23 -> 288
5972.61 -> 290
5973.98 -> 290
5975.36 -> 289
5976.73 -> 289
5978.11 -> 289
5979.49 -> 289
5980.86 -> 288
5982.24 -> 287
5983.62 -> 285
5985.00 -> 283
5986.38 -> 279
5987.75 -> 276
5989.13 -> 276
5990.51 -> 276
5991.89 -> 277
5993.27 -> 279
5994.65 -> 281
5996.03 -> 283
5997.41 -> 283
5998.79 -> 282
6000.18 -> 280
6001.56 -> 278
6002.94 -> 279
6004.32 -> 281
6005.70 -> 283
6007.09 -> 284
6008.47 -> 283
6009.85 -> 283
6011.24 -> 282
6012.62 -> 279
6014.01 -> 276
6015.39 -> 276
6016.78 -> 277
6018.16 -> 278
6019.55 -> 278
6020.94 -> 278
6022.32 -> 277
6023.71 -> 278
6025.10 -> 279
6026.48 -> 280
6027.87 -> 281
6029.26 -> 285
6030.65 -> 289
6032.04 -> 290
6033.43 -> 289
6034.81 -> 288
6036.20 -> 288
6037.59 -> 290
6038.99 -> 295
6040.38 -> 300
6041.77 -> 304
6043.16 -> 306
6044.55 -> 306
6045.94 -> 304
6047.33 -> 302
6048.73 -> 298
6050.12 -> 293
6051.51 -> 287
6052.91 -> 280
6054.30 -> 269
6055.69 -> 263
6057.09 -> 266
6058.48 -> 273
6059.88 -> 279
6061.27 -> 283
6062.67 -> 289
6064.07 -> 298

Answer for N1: 284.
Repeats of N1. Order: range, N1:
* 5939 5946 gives 286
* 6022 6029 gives 281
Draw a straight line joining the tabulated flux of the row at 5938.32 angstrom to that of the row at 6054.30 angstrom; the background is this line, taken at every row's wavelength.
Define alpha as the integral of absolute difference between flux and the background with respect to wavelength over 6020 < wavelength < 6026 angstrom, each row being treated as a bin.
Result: 29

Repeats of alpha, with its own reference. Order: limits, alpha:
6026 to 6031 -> 55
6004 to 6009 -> 36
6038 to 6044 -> 180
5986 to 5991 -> 9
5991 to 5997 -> 19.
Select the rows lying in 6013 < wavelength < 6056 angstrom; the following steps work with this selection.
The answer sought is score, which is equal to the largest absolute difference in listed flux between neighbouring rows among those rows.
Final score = 11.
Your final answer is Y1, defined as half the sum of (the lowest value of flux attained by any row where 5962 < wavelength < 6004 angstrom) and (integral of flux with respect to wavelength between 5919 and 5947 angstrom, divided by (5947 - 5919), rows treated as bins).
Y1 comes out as 281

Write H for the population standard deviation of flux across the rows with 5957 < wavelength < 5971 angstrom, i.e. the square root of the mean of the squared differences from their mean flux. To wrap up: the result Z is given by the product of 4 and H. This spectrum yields 22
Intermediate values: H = 5.6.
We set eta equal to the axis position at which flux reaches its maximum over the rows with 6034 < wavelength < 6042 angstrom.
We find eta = 6041.77 angstrom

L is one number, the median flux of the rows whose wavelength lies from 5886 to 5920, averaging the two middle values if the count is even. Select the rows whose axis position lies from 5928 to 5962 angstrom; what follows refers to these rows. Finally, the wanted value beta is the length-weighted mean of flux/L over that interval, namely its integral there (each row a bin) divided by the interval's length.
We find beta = 1.04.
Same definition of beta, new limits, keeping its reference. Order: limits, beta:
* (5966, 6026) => 1.01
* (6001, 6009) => 1.01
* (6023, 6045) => 1.04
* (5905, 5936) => 1.02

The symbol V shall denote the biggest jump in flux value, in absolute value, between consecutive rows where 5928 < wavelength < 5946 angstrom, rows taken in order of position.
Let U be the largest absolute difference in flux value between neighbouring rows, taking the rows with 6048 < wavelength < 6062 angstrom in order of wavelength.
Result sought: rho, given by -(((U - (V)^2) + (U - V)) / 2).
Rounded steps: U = 11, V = 3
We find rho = -5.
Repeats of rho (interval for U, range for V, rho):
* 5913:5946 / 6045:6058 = 63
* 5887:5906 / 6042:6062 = 58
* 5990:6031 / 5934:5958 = 2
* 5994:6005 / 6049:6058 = 64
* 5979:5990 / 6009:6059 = 62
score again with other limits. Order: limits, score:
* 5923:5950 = 3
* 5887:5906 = 8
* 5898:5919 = 2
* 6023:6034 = 4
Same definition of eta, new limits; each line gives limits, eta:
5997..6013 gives 6007.09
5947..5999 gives 5960.24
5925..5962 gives 5960.24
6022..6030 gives 6029.26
